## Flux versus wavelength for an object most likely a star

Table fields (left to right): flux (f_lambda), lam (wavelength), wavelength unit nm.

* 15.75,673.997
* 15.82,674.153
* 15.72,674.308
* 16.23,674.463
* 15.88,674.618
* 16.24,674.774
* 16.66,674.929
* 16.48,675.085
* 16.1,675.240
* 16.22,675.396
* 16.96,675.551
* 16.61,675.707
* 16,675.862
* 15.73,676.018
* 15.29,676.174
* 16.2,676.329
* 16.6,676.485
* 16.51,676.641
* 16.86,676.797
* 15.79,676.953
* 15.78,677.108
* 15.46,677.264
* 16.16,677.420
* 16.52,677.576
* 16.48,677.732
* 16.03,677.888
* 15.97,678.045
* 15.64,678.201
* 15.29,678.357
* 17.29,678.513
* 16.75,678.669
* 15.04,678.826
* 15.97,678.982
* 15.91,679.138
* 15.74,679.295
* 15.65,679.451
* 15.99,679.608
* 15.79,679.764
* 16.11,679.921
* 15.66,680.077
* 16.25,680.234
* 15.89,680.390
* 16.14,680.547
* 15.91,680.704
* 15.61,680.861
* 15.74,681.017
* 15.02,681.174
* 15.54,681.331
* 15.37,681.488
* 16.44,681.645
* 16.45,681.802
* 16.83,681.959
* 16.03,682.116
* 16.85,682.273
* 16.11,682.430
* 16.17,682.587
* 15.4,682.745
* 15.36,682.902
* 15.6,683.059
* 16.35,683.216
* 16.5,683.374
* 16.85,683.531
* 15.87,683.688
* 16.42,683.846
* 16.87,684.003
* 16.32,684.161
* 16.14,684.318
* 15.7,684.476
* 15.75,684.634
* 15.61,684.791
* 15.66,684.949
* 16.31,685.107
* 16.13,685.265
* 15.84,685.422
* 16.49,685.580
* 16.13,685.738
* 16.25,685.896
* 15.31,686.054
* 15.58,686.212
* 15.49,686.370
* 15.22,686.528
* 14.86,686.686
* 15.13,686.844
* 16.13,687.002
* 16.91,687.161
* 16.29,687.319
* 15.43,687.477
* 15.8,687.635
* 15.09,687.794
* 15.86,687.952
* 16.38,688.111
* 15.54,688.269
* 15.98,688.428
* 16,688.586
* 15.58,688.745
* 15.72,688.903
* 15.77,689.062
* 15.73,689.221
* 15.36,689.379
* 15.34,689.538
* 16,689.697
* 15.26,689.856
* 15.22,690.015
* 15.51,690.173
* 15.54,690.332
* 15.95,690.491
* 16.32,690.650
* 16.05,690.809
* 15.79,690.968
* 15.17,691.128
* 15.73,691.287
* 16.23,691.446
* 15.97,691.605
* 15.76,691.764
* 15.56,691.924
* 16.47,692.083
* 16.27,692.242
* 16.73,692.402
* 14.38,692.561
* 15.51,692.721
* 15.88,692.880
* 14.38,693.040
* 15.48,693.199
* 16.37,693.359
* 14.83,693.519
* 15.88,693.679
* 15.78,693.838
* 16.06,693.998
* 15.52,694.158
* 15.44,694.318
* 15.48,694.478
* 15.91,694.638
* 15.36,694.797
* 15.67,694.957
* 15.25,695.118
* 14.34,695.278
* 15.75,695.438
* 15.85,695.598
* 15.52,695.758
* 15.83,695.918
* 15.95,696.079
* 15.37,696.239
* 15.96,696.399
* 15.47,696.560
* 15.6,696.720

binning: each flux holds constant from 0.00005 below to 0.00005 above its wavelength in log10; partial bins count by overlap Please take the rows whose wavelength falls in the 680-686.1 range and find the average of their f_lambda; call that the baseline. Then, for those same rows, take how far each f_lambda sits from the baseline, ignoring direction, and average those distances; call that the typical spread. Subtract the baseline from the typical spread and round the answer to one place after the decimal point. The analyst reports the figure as -15.6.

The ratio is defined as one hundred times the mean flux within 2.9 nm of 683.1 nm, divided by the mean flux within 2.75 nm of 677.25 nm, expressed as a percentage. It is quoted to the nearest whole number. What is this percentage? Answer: 100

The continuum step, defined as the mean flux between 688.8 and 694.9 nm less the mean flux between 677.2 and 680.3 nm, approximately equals -0.31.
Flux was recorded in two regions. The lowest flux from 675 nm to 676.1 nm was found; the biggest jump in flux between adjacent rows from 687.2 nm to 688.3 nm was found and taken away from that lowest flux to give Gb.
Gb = 14.9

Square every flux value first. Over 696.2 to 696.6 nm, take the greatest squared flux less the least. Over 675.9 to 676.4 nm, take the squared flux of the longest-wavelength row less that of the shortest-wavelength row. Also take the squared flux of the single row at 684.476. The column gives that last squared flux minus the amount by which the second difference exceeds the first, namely 250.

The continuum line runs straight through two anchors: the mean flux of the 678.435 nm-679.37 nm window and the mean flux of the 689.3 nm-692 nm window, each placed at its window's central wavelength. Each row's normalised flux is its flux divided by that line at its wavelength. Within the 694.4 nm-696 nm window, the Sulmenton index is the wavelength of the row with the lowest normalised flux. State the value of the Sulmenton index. 695.278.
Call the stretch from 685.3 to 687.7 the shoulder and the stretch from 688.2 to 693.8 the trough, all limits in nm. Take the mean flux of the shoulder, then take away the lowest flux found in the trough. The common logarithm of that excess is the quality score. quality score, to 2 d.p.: 0.15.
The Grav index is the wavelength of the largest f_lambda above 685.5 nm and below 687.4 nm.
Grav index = 687.161 nm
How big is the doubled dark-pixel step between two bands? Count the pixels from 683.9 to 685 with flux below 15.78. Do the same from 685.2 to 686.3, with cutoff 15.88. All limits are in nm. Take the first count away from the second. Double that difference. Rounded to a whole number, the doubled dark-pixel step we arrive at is -2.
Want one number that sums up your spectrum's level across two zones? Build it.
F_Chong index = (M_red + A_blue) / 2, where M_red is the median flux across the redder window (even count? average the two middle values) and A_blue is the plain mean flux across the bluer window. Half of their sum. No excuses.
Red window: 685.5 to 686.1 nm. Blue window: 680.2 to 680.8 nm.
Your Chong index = 16.1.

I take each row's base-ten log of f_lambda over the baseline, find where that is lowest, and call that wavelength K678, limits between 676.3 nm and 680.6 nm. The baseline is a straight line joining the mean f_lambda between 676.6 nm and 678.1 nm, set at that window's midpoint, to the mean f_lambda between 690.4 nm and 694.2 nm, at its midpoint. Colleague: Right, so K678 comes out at 678.826 nm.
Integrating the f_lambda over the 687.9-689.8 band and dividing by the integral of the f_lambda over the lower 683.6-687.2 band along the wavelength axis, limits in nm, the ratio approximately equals 0.52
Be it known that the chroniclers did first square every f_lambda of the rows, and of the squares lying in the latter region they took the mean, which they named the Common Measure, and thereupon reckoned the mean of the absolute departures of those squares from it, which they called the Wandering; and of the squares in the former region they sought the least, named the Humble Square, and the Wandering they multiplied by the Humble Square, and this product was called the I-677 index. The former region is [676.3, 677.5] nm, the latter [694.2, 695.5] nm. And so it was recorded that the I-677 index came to 2268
